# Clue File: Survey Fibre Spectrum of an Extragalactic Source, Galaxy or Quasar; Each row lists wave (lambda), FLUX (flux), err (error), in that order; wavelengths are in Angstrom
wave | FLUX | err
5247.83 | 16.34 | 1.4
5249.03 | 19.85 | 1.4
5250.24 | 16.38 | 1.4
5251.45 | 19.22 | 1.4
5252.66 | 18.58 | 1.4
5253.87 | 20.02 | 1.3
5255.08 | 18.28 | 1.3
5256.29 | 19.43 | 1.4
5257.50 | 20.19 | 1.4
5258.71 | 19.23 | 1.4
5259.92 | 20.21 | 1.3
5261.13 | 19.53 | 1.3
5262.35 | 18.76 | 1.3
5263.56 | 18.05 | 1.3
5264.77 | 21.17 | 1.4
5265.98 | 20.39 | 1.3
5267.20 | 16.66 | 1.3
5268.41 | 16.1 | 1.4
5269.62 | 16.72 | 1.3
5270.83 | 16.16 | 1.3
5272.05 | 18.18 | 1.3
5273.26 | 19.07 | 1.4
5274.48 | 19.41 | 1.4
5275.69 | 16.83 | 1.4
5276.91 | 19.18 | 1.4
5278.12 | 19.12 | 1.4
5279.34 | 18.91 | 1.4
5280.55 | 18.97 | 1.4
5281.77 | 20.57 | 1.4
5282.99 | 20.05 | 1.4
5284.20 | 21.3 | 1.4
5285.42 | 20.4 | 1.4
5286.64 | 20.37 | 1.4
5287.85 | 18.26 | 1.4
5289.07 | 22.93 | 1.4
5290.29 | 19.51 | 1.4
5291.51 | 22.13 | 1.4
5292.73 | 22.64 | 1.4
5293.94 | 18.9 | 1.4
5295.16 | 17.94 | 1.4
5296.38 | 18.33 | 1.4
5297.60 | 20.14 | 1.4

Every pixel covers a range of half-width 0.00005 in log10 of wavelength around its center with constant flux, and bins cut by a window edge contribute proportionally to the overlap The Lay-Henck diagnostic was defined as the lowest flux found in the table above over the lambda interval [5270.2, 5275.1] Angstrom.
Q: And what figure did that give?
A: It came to 16.16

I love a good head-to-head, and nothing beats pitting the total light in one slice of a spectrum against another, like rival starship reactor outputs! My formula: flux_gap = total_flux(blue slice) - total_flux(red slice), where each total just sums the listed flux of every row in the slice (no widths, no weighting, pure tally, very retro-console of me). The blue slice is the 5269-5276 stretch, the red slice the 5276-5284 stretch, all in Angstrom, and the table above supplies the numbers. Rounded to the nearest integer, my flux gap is -10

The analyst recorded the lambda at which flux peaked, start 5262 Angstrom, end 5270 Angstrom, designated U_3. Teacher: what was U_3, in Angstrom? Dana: 5264.77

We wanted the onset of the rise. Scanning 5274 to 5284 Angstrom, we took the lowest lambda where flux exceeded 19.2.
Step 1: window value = 5274.48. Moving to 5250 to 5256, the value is 5251.45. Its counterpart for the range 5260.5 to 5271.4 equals 5261.13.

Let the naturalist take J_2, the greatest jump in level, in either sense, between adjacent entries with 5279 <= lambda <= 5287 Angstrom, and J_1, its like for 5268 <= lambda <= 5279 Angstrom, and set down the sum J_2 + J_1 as 4.2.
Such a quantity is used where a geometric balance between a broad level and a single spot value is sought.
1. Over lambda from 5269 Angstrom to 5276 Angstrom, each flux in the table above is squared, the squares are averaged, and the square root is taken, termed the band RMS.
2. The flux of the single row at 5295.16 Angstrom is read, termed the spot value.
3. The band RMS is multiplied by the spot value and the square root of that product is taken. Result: 17.9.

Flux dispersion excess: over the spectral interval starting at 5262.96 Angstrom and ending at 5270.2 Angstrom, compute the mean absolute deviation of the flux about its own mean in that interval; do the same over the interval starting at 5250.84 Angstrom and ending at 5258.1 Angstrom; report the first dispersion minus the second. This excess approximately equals 1.1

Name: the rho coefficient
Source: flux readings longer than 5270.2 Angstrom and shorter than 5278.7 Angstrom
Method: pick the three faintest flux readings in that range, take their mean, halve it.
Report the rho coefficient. 8.53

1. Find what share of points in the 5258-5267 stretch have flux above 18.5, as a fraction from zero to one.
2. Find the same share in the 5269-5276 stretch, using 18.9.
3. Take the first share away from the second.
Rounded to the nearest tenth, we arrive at -0.5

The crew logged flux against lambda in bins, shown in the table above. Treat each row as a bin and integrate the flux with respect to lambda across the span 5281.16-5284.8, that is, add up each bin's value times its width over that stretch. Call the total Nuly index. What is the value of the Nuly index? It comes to 75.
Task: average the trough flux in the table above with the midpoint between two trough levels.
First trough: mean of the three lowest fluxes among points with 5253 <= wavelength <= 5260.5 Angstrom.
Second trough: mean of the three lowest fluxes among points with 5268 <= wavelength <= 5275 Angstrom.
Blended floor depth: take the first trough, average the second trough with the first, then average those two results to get 18.3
